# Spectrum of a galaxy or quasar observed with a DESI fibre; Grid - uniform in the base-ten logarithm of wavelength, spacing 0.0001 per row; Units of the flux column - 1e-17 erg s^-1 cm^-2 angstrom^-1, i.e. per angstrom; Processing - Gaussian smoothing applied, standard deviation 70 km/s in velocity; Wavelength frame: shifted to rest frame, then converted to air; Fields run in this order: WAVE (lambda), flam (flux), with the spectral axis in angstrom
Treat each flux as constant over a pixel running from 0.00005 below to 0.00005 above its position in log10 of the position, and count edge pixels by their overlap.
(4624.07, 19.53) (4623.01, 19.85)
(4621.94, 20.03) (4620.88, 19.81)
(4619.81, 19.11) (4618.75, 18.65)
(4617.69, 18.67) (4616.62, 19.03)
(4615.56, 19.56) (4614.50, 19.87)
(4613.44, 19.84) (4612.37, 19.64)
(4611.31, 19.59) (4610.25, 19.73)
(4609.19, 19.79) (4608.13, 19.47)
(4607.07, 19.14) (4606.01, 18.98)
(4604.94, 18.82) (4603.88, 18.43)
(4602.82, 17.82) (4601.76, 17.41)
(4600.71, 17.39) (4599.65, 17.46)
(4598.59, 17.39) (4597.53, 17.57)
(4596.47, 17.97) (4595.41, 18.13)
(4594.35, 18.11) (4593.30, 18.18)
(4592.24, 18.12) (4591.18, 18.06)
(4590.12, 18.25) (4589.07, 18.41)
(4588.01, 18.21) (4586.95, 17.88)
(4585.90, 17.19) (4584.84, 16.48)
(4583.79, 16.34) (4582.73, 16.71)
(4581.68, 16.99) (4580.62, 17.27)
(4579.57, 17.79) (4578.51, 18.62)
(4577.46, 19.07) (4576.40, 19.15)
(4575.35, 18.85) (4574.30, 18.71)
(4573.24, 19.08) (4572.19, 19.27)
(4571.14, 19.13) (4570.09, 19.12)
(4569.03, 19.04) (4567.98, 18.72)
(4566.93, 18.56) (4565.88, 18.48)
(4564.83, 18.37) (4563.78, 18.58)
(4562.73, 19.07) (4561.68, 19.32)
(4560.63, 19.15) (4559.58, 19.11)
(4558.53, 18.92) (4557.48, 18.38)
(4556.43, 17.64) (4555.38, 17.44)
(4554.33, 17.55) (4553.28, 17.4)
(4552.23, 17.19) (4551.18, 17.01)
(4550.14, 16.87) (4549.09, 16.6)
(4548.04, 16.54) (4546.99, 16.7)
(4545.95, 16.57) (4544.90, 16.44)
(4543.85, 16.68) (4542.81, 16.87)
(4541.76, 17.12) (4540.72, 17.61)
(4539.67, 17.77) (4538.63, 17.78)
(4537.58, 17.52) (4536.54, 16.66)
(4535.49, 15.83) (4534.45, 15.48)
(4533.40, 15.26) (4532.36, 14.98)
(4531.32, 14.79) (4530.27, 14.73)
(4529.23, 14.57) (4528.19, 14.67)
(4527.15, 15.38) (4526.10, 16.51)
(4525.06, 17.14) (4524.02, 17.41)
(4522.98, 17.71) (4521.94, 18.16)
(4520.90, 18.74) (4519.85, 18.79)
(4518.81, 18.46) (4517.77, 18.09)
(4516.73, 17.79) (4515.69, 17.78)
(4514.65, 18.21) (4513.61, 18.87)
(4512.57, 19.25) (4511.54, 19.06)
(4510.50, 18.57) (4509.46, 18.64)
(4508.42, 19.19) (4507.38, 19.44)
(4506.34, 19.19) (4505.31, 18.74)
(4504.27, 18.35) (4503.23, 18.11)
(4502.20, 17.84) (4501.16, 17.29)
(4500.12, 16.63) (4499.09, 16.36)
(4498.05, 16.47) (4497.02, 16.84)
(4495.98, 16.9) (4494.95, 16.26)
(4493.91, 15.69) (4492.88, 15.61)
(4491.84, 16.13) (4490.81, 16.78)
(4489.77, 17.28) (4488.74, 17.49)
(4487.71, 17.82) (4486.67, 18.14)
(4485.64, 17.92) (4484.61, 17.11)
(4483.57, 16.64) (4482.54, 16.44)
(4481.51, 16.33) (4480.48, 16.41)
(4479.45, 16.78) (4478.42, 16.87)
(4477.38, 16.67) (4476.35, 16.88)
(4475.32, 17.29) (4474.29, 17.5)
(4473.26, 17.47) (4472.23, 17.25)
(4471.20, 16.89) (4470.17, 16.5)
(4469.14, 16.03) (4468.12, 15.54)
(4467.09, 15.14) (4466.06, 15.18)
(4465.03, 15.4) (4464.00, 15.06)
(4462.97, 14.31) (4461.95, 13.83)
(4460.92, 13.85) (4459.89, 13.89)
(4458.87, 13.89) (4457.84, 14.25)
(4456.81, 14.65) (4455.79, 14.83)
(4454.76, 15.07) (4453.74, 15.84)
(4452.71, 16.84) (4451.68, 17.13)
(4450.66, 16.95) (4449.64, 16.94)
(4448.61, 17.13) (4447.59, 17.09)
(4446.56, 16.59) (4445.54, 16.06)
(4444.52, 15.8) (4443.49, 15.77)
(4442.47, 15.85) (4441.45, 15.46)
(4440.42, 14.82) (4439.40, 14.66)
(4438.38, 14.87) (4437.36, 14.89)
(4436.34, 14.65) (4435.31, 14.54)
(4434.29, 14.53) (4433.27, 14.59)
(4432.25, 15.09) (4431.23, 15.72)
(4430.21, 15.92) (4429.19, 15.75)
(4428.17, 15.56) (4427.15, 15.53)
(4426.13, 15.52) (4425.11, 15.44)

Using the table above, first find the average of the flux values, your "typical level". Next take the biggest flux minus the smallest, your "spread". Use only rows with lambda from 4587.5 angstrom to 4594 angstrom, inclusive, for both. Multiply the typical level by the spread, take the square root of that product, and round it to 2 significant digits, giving 2.5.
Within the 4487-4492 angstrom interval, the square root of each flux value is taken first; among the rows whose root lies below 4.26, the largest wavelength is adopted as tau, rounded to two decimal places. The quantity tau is 4491.84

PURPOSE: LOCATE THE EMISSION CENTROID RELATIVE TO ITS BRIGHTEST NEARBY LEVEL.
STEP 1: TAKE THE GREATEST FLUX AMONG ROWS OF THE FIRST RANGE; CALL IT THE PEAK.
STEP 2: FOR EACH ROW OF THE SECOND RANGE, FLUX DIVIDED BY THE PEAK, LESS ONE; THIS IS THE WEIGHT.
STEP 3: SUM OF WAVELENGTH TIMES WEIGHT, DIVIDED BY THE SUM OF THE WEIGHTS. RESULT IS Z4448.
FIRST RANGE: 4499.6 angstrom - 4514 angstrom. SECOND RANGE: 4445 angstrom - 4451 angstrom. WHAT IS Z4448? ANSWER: 4447.9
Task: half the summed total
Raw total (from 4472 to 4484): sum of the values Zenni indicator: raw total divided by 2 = 101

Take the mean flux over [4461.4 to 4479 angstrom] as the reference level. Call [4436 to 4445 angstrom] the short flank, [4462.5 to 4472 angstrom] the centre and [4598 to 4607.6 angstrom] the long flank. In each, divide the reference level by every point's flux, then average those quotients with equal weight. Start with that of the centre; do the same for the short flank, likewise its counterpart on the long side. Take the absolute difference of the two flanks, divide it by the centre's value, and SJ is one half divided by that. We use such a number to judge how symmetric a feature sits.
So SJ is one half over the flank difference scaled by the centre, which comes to 3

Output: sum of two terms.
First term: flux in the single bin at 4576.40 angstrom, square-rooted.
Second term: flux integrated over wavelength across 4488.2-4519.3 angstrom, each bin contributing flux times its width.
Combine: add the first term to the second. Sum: 555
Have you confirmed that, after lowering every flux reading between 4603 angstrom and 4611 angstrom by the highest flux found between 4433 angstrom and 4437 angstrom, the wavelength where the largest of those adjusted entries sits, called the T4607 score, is 4609.19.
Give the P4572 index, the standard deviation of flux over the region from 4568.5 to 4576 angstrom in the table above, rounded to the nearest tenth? 0.2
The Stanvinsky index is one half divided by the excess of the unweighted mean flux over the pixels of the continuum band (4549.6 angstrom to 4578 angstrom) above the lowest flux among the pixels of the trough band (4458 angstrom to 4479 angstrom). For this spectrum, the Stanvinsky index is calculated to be 0.107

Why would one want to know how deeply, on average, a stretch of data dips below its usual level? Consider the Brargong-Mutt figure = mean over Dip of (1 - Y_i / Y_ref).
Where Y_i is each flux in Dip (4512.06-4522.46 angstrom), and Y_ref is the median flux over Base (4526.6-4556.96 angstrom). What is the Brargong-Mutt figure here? -0.10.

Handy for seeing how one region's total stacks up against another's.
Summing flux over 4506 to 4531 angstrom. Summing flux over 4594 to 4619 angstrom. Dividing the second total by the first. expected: 1.052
